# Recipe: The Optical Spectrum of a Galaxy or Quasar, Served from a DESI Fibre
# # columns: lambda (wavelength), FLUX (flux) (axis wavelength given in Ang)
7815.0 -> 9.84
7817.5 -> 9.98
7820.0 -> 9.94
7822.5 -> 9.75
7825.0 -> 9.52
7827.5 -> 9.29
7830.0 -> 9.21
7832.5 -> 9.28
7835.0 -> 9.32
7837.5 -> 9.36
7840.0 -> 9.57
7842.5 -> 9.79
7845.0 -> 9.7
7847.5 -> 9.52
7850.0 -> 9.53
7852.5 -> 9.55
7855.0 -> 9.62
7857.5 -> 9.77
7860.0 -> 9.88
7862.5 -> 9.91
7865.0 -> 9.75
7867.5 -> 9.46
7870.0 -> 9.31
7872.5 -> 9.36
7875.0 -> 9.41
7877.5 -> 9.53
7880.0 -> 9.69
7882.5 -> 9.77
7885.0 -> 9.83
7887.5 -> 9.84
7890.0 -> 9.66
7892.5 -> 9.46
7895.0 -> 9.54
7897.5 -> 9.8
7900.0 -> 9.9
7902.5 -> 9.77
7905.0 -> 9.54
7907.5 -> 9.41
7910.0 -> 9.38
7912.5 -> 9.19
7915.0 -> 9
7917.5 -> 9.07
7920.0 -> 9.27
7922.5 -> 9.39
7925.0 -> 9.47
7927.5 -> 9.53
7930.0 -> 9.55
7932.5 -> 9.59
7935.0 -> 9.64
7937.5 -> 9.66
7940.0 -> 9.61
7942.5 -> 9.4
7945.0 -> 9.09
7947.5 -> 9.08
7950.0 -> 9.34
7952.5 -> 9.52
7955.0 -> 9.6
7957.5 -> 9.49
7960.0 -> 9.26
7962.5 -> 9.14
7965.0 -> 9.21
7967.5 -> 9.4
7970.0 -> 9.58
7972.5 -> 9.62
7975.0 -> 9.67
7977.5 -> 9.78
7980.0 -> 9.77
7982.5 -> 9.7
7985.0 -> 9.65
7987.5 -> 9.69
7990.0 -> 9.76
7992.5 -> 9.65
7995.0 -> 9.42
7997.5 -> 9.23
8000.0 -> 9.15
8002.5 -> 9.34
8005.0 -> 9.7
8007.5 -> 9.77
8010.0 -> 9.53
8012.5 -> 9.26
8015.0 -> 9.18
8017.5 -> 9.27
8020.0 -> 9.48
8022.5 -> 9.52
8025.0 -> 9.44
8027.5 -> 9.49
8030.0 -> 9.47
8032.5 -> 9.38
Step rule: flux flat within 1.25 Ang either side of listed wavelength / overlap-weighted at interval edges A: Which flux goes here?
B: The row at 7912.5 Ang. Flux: 9.19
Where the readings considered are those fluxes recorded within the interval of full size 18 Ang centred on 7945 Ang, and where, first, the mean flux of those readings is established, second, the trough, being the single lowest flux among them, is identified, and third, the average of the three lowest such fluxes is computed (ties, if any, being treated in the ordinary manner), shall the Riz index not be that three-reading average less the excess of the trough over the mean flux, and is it 9.48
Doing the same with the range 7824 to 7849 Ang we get 9.51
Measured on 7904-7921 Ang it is 9.35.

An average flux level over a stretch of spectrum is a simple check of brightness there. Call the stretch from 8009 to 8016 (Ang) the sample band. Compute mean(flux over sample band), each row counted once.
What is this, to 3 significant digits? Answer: 9.32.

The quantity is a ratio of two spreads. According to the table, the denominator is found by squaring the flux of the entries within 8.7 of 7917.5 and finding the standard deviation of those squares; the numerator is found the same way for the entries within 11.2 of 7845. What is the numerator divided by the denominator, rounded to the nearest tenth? 0.9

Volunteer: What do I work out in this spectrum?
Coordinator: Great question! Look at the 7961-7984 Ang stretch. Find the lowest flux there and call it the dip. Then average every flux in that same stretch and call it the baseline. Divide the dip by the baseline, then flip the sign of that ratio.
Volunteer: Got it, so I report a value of -0.958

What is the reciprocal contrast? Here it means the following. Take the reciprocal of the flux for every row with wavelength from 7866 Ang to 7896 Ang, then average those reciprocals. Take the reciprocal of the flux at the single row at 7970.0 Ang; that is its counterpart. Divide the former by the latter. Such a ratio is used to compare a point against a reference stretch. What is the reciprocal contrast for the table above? 1.00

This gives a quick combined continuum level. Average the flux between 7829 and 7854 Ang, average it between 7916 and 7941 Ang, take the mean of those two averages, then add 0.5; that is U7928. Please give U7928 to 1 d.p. 10.0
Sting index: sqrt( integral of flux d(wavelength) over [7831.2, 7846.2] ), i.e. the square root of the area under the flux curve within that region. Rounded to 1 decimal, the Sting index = 11.9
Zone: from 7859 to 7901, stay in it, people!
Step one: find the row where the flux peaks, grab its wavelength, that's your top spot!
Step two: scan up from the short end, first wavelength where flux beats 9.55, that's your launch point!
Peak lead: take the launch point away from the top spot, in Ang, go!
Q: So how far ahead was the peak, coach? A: 2.5 Ang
